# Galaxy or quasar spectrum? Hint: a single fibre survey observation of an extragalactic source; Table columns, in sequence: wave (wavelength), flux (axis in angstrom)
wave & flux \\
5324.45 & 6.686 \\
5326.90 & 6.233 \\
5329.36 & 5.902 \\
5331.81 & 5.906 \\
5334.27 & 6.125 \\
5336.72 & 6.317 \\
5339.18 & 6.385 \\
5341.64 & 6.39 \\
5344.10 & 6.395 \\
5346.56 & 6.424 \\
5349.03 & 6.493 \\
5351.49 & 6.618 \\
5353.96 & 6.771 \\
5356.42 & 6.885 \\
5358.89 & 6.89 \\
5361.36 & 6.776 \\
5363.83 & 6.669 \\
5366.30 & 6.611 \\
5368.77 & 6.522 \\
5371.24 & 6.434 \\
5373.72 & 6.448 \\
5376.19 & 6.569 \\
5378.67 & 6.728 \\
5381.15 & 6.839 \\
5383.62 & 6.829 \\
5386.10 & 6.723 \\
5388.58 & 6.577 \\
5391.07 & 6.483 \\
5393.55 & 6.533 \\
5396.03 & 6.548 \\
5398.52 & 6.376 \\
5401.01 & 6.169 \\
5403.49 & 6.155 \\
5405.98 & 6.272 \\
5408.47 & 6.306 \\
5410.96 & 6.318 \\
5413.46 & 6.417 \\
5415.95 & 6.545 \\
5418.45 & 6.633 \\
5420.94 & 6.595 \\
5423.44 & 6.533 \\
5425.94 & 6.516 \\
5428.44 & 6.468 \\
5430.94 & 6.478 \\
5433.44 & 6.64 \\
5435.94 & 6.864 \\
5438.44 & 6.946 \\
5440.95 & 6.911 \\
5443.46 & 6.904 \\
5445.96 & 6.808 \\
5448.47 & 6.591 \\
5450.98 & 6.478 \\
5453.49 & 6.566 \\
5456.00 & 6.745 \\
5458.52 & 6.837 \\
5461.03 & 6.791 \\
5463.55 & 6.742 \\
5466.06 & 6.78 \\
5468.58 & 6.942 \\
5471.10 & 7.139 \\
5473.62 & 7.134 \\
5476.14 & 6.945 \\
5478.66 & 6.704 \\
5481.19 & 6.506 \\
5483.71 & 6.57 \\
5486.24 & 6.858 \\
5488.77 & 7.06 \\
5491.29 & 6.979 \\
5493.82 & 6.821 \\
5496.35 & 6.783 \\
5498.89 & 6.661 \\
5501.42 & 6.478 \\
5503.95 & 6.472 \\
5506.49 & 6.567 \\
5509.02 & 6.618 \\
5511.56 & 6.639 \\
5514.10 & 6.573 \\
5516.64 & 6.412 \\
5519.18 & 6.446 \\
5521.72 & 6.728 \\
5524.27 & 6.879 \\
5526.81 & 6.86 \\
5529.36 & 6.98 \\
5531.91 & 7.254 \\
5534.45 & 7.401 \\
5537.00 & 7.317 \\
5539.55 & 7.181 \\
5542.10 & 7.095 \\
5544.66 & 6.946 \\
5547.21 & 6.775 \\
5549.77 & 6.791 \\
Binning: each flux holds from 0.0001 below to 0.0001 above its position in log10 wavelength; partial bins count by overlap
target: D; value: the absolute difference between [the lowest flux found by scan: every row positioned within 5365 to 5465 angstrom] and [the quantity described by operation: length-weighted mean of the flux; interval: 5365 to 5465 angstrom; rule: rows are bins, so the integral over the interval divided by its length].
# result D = 0.43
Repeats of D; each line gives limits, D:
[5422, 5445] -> 0.23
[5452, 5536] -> 0.37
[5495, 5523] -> 0.17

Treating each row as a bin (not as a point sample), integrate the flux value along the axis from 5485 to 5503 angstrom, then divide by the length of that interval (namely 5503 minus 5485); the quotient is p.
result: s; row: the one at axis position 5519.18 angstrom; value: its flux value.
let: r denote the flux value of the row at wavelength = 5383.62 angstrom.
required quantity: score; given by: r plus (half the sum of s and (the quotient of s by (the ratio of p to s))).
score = 13.1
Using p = 6.80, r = 6.829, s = 6.446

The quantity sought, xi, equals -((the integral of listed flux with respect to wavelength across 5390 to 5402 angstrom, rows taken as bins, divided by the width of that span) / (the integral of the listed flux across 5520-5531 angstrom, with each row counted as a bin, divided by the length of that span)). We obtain -0.94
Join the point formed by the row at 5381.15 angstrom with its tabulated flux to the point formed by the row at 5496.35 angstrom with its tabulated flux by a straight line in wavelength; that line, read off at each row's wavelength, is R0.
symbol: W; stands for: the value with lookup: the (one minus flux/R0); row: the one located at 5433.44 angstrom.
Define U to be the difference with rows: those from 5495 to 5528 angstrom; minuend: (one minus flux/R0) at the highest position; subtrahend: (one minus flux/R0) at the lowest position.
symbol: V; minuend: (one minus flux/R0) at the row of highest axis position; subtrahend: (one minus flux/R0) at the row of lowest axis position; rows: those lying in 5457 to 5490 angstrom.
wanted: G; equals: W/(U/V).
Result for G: 0.07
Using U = -0.01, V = -0.04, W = 0.025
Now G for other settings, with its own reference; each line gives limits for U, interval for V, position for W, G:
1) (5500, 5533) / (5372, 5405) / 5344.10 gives -0.02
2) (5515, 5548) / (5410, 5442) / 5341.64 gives 0.11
